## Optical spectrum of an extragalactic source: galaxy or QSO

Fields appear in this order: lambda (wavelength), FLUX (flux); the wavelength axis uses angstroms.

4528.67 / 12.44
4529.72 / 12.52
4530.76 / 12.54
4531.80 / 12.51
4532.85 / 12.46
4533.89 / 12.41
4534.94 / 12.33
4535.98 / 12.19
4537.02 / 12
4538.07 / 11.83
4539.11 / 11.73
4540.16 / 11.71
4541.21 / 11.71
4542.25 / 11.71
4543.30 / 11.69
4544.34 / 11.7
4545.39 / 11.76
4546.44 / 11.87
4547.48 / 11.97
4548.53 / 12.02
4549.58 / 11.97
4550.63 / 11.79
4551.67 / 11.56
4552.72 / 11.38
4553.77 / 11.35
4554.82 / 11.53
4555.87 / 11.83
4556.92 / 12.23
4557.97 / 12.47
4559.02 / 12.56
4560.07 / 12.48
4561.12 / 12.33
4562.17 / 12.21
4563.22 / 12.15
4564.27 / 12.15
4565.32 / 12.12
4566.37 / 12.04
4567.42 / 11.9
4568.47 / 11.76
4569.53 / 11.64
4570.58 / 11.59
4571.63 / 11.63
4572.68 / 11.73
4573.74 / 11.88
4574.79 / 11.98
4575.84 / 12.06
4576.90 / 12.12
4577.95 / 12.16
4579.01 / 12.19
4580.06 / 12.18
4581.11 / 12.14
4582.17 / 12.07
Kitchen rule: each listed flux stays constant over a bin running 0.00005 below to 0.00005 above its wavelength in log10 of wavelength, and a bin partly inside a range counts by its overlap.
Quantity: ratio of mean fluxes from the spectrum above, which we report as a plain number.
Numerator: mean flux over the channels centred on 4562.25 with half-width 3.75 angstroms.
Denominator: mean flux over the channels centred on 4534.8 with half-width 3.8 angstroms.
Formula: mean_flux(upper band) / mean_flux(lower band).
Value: 1.00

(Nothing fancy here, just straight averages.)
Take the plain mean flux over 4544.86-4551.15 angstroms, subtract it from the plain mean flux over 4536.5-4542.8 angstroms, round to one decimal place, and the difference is -0.1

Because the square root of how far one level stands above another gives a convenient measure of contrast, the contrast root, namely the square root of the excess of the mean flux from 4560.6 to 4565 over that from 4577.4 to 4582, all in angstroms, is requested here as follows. 0.2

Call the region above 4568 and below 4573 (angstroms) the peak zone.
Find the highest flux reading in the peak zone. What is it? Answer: 11.76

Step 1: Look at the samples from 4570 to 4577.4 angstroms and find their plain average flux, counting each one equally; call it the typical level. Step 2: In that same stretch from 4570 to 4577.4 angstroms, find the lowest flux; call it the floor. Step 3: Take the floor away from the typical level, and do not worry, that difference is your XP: 0.27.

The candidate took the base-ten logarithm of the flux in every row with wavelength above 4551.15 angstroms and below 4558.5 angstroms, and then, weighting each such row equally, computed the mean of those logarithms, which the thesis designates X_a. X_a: 1.07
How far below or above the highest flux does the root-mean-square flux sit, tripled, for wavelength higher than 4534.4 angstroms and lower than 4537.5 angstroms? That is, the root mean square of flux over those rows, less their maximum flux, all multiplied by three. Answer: -0.47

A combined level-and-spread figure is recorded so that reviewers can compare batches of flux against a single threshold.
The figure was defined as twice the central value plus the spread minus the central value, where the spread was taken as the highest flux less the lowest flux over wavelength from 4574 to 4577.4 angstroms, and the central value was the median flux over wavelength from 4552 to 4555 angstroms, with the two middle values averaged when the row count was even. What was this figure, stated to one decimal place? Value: 11.5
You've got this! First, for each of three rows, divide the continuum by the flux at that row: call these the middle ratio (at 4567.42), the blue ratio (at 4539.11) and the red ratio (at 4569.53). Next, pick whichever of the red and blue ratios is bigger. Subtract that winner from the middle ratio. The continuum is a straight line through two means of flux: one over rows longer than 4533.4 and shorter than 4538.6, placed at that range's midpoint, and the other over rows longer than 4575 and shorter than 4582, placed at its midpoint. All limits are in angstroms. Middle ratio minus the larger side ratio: -0.023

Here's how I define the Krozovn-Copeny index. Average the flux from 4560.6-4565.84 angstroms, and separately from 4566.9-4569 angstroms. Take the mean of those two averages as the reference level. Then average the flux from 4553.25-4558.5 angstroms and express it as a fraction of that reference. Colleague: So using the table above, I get 0.99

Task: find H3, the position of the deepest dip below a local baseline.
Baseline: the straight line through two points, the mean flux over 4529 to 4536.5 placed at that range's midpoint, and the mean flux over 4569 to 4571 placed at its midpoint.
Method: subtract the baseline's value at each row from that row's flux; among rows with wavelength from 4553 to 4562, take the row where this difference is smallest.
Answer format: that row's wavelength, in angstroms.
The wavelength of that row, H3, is 4553.77 angstroms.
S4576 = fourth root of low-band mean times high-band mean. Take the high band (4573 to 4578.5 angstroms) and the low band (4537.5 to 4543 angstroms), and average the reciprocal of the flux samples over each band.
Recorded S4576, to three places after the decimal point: 0.290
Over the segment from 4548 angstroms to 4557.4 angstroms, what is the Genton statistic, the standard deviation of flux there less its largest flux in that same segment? -11.9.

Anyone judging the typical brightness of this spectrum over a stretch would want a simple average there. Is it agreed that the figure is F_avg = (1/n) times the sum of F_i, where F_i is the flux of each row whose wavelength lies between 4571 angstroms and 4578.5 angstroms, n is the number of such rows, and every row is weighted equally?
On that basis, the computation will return 11.9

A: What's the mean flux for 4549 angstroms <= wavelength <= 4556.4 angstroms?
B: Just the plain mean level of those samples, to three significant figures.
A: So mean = 11.6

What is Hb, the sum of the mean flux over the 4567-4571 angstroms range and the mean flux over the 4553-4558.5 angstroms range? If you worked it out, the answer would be 23.6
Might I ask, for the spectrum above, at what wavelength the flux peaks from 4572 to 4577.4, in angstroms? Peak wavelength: 4576.90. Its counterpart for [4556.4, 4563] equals 4559.02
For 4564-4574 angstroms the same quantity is 4564.27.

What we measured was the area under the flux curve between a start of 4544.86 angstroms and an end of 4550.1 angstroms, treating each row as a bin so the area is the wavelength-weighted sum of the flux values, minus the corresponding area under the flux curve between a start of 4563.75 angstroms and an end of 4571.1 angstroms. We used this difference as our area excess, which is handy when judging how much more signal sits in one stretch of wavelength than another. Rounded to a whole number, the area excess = -25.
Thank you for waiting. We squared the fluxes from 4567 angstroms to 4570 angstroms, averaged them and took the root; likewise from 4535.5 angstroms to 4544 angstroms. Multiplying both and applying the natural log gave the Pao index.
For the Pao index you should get 4.94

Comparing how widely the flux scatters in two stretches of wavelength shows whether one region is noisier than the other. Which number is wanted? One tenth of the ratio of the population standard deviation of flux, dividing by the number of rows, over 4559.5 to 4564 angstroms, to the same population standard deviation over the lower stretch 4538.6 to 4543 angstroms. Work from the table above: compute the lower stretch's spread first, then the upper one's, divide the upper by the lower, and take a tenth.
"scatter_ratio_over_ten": 1.46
